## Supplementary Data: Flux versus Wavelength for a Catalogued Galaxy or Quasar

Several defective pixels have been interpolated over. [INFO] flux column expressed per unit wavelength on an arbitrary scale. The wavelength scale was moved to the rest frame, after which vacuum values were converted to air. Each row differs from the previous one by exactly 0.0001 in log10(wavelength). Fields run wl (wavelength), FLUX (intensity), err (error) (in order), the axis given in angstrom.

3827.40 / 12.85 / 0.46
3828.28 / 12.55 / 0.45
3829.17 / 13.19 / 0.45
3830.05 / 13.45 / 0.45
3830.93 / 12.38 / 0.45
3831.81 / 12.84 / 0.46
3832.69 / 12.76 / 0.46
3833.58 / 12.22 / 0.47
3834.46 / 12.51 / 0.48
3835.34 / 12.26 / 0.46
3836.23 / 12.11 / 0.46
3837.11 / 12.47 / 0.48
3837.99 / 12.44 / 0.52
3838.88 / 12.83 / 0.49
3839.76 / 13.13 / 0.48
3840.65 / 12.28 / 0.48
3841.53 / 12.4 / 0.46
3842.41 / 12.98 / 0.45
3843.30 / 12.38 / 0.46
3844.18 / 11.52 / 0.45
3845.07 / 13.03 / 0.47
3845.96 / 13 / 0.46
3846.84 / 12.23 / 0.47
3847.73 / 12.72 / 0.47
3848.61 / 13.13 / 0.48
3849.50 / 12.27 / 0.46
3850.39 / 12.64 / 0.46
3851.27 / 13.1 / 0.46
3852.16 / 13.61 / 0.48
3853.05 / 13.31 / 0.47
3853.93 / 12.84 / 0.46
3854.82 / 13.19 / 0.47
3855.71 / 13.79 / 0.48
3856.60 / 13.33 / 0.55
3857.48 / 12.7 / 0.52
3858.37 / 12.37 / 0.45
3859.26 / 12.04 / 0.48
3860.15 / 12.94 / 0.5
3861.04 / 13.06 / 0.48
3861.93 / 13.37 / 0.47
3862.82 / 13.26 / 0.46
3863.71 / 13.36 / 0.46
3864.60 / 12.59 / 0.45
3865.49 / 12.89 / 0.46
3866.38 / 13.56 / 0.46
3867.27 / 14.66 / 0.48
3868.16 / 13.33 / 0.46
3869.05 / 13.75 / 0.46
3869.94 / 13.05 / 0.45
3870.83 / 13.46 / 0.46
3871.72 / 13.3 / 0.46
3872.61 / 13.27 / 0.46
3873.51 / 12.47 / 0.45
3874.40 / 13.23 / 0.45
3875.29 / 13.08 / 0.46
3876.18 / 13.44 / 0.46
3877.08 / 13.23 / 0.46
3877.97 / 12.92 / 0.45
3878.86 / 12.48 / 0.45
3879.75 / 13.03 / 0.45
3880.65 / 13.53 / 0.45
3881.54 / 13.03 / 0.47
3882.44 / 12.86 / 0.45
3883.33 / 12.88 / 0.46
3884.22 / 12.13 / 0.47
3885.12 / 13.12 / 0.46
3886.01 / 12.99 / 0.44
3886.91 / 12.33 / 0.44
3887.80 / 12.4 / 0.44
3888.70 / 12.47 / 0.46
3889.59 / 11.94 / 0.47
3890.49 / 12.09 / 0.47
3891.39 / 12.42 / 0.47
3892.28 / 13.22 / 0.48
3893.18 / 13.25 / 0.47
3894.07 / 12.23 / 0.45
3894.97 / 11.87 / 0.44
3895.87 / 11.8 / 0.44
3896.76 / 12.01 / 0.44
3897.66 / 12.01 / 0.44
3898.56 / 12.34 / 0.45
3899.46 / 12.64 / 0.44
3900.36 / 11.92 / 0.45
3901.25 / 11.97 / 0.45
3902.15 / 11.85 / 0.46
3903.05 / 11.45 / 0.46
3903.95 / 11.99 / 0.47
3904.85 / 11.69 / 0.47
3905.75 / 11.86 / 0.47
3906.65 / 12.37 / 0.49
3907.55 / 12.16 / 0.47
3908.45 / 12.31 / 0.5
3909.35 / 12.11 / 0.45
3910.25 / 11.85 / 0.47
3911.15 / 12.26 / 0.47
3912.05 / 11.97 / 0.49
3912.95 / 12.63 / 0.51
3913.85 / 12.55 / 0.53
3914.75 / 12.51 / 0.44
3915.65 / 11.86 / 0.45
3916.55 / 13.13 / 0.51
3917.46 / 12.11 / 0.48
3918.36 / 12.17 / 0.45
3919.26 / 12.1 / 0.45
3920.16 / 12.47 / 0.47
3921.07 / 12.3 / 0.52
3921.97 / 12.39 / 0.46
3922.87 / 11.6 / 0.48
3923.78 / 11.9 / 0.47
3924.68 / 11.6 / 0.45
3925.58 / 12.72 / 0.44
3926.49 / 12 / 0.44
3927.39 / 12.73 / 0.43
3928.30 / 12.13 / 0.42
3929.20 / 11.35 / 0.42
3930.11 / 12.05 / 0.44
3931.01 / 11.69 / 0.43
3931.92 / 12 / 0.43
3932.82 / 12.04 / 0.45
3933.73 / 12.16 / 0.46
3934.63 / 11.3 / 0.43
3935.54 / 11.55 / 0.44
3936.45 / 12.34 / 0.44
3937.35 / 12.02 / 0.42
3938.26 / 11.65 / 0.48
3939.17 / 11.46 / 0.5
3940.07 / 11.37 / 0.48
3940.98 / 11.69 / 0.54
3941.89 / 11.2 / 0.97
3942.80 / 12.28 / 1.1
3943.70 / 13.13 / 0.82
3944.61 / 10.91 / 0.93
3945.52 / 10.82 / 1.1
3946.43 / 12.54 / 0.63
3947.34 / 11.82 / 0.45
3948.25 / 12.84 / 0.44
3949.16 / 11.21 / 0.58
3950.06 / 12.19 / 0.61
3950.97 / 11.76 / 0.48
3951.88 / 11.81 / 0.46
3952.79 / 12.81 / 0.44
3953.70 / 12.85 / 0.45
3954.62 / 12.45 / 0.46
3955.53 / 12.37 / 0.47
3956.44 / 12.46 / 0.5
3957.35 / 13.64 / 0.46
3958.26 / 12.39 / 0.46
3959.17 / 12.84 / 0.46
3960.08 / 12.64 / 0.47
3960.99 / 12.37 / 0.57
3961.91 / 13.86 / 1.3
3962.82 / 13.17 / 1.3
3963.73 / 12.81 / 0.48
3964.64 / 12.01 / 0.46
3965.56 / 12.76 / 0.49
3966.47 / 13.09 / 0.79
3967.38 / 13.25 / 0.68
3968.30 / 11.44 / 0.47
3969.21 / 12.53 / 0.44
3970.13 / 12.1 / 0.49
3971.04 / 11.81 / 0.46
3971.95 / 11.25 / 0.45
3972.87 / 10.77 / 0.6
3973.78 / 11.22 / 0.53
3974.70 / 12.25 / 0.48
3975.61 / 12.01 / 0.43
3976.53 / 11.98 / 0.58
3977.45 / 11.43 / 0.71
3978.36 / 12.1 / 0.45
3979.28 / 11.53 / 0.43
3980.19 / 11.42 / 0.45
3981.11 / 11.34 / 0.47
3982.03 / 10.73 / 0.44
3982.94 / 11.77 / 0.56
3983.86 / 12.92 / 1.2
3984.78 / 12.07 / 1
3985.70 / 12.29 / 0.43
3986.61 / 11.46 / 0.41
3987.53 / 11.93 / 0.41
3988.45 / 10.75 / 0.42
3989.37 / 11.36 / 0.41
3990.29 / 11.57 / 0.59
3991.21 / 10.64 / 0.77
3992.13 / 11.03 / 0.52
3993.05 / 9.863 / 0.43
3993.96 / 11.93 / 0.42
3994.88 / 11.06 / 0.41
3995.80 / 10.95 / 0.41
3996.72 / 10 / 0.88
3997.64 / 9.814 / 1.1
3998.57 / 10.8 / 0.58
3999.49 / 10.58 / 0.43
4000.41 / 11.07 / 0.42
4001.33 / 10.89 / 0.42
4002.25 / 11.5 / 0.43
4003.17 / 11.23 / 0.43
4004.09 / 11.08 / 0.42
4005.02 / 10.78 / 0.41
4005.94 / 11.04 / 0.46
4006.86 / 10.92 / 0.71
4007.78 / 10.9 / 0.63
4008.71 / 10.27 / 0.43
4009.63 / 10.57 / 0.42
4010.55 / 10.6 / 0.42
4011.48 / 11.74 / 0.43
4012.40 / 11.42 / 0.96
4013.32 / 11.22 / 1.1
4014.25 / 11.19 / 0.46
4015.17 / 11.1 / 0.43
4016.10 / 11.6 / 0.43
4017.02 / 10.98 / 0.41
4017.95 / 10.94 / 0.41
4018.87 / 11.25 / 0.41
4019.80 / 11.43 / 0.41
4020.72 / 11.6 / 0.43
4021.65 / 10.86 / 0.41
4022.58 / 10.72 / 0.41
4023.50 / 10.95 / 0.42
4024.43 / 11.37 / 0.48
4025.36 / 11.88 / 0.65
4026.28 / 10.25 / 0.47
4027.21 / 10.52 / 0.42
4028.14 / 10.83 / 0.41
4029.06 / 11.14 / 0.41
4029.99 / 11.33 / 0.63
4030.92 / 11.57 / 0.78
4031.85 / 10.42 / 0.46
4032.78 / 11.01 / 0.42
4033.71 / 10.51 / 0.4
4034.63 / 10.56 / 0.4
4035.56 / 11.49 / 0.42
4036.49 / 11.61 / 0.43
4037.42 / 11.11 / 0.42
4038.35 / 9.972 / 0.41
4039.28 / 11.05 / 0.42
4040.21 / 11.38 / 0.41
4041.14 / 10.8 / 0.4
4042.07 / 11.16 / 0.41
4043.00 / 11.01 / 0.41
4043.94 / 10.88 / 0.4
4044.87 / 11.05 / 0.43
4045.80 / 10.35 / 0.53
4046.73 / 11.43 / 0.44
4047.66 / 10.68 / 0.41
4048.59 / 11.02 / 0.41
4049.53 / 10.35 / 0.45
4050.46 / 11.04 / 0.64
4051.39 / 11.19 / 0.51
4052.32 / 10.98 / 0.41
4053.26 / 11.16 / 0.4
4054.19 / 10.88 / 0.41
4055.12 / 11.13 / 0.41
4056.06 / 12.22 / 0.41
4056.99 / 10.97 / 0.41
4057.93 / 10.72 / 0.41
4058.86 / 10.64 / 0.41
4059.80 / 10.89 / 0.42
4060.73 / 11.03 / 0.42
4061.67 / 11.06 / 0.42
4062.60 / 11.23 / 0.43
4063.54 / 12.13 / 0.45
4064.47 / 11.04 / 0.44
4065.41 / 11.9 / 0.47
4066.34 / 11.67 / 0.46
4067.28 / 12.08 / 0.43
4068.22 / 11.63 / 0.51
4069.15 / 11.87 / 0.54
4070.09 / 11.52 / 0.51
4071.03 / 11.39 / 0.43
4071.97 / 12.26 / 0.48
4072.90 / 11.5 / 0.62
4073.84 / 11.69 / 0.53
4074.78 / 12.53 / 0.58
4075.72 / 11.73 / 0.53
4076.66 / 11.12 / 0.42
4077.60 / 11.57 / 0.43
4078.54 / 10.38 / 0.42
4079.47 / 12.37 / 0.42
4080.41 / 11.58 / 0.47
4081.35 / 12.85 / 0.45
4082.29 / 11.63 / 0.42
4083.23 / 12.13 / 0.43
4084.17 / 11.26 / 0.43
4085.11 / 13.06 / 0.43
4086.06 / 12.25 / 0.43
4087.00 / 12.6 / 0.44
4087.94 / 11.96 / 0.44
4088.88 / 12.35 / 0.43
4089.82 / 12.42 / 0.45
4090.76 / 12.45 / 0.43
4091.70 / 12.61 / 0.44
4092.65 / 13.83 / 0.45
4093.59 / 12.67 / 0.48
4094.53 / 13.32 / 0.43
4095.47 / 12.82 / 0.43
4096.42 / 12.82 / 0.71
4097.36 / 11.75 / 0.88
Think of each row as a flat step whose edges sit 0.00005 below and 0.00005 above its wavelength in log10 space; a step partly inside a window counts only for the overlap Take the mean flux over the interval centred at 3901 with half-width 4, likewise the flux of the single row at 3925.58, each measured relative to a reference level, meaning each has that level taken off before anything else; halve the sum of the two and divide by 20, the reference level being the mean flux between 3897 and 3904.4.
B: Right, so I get 0.017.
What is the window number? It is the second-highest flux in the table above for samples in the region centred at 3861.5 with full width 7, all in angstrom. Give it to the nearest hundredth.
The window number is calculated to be 13.36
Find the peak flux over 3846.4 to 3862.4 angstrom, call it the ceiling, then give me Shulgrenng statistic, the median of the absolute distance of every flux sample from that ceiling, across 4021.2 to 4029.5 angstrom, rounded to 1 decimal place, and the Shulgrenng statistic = 2.9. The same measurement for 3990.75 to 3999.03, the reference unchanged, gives 3.0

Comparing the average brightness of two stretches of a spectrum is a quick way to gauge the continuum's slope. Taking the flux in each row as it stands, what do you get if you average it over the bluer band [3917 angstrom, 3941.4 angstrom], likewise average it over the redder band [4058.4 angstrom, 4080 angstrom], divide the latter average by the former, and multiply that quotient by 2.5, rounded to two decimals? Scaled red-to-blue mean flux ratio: 2.41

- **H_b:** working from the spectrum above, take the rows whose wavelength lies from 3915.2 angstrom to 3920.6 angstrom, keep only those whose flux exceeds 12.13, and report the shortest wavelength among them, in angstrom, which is 3916.55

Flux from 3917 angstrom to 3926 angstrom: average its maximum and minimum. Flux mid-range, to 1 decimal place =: 12.2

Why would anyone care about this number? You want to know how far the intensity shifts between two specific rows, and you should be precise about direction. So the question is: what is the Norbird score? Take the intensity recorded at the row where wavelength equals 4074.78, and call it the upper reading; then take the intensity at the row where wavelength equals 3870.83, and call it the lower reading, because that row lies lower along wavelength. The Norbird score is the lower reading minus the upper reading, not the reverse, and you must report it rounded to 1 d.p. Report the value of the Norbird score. 0.9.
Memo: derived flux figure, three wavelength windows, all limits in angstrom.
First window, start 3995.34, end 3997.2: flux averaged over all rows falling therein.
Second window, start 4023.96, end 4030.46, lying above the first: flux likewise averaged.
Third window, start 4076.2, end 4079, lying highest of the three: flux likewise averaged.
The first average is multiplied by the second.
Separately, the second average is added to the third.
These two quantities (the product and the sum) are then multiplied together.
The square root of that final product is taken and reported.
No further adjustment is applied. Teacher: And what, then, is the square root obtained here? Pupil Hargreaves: 51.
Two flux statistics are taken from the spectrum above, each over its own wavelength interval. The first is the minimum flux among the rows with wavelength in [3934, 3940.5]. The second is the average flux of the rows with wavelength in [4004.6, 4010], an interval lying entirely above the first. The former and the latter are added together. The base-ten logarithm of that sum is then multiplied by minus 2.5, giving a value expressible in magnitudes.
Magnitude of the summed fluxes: -3.36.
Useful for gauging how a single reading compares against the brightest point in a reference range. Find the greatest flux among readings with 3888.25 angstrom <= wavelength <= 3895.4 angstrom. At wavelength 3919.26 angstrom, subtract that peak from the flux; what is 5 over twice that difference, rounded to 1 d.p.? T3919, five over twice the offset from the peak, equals -2.2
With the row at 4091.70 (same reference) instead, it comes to -3.9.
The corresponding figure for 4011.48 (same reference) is -1.7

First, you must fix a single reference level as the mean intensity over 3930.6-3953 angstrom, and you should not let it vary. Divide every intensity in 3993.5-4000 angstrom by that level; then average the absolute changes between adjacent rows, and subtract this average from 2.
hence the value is 1.953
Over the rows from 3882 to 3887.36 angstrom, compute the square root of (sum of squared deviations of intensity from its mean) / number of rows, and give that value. 0.36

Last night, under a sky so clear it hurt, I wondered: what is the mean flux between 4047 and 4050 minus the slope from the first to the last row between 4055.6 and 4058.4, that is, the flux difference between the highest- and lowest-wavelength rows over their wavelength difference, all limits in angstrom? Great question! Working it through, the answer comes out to 11.5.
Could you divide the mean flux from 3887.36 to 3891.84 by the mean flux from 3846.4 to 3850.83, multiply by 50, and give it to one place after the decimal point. 48.7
